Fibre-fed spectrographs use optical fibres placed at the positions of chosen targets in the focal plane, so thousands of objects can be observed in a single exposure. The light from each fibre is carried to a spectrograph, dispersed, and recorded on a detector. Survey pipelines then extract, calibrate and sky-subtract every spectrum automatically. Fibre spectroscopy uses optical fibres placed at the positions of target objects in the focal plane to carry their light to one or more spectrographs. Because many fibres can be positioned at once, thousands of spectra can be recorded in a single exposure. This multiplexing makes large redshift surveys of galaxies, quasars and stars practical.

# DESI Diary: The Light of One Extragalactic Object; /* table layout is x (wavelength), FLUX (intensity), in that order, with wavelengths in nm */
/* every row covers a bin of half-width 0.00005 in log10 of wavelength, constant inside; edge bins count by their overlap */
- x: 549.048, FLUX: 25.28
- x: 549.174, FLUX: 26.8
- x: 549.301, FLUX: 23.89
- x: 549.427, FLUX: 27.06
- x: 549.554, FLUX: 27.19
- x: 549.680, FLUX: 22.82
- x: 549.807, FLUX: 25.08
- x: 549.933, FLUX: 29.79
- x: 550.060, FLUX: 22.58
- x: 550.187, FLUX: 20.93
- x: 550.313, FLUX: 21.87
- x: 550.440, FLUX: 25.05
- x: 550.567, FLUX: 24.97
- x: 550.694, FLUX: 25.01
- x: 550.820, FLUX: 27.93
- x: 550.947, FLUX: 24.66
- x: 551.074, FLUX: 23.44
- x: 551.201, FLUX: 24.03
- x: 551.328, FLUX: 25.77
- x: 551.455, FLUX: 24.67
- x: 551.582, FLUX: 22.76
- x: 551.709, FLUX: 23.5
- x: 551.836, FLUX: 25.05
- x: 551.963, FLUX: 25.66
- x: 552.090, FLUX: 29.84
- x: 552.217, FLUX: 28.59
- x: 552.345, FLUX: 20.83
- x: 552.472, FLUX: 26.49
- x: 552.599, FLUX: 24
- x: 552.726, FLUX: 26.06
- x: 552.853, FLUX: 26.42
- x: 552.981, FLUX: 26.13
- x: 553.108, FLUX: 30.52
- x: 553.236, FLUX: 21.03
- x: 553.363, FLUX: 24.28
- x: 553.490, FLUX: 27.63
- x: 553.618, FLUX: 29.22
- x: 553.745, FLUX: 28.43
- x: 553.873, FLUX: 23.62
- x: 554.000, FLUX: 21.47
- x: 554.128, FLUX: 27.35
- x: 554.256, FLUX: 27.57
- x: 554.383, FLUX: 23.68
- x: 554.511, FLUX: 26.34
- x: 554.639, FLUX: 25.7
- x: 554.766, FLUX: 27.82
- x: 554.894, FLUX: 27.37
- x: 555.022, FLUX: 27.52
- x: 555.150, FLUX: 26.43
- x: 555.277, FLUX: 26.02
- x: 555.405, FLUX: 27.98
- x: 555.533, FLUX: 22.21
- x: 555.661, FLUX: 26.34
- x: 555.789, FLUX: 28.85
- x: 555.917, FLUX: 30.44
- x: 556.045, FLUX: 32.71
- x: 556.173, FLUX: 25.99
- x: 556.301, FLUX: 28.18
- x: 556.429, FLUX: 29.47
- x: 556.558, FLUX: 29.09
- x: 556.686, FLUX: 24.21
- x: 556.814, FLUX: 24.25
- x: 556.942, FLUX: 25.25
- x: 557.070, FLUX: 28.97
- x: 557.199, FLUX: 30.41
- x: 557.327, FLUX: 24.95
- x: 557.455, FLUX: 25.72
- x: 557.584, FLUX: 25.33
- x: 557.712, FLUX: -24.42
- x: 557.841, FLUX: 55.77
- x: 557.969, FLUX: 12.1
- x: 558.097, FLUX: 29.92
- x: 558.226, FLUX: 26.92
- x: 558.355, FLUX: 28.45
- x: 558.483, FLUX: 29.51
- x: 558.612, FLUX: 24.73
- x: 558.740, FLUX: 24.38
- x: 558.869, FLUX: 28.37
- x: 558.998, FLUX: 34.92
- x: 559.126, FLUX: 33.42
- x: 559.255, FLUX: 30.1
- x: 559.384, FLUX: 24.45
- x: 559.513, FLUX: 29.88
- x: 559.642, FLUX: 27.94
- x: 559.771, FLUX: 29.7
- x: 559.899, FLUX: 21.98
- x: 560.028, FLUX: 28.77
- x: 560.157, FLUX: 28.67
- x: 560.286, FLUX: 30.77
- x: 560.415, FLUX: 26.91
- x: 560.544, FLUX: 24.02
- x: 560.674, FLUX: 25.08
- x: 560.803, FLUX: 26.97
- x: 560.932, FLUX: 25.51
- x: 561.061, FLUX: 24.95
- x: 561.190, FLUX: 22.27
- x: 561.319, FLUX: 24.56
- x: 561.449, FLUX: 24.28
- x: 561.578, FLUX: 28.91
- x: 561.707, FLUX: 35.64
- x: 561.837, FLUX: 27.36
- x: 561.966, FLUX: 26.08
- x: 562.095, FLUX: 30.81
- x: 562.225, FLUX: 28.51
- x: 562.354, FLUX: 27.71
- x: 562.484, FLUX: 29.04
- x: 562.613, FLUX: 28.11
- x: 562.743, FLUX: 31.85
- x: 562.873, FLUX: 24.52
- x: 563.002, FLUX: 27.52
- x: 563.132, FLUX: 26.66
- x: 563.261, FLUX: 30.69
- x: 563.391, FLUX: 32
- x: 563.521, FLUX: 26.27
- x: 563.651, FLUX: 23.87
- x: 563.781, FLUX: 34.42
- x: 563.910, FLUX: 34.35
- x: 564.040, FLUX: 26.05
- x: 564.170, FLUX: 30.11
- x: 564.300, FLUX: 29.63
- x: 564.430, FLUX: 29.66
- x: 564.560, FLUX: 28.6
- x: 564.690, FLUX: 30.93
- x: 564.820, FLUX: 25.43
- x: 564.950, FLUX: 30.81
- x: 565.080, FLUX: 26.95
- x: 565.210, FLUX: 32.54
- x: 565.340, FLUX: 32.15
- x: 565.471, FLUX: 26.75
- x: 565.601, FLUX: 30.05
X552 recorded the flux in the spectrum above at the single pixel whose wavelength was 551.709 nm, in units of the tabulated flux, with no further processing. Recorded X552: 23.5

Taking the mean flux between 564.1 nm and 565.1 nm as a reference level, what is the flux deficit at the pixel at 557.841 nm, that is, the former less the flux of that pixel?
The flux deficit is -27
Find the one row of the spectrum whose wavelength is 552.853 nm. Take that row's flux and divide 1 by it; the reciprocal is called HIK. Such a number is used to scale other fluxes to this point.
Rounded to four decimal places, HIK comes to 0.0379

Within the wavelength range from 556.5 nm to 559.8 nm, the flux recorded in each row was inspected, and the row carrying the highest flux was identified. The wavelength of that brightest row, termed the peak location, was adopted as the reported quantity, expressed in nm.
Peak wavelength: 557.841 nm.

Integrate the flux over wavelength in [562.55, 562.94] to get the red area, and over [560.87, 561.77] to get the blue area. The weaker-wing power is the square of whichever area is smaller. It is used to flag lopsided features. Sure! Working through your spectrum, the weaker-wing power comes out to 120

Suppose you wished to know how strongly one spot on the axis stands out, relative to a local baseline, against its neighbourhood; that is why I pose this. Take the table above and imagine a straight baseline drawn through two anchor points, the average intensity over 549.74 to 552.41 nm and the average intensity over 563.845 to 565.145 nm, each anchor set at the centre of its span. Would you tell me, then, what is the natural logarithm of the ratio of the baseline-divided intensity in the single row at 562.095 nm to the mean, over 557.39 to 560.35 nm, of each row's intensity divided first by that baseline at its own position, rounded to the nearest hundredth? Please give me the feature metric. 0.12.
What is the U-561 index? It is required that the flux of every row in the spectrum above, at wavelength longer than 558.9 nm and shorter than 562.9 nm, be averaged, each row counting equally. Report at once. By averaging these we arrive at 27.9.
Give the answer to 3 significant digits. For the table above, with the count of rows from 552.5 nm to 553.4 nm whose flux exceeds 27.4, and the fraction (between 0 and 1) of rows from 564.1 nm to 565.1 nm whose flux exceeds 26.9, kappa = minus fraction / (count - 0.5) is -1.75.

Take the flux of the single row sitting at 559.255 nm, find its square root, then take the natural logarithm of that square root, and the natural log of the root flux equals 1.70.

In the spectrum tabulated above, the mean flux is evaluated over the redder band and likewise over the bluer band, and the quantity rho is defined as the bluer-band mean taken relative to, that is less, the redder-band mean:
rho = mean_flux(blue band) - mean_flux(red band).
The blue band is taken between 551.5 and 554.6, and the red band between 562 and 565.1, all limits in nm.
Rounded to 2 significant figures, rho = -3.3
